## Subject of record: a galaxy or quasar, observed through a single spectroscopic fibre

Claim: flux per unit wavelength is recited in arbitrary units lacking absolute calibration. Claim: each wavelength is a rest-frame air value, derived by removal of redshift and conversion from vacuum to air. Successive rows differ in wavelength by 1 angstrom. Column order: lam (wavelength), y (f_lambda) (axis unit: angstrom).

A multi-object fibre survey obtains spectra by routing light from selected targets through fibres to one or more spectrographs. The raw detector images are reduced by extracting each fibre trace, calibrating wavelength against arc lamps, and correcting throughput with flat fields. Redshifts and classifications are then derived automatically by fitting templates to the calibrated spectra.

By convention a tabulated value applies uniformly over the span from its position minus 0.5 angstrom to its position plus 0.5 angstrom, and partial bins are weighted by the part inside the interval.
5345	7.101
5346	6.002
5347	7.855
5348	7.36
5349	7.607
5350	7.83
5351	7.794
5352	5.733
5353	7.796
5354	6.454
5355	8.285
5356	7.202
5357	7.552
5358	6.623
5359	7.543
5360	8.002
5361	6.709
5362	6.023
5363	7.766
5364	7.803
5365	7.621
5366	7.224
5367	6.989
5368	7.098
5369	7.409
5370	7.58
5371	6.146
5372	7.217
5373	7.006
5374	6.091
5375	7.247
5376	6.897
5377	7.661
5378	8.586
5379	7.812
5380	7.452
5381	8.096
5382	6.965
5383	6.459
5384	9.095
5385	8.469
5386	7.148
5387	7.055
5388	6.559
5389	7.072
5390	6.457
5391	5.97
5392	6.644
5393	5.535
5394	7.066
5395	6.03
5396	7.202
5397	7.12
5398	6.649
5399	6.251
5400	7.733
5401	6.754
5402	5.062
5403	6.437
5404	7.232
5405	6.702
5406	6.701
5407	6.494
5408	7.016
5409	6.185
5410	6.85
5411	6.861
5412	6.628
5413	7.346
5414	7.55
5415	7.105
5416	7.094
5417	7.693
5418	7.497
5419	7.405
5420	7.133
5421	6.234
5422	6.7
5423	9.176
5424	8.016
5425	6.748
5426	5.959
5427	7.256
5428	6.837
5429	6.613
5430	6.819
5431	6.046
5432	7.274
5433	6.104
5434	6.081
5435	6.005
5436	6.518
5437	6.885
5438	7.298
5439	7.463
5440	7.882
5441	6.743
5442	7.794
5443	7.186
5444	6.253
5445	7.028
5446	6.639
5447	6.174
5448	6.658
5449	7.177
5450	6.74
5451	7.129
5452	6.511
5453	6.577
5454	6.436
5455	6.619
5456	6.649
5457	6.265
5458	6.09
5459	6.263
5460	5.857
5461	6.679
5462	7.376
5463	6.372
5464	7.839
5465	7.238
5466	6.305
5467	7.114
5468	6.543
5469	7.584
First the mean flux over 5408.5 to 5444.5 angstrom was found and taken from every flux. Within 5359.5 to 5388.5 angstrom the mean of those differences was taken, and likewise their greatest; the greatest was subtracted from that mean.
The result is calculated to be -1.78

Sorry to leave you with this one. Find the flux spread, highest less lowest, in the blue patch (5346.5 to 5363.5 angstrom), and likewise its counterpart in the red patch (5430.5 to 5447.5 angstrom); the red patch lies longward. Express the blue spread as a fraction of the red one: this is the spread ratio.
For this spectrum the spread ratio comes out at 1.4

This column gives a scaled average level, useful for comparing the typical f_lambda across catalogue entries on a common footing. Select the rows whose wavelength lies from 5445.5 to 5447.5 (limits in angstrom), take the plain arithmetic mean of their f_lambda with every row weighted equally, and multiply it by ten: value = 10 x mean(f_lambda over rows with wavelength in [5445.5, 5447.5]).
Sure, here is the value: 64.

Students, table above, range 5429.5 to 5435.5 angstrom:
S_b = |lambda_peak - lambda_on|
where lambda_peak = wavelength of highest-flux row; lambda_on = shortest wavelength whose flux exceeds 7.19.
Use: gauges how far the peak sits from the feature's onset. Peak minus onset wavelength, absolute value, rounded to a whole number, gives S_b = 0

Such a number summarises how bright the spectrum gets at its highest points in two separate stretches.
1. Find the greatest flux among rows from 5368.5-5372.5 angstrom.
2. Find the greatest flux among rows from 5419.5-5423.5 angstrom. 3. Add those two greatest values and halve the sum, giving 8.38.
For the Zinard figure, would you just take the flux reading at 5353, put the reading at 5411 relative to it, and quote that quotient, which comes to 0.88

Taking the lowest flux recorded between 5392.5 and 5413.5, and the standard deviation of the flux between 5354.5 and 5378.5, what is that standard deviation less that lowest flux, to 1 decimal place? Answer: -4.4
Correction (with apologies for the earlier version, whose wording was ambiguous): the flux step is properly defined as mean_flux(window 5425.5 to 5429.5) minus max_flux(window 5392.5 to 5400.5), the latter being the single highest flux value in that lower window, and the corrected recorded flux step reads -1.07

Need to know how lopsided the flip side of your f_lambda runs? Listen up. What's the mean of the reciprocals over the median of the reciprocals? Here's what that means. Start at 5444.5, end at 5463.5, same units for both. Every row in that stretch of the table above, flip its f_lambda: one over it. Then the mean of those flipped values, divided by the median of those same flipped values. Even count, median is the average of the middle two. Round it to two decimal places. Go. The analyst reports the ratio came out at 1.01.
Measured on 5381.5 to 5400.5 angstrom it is 1.02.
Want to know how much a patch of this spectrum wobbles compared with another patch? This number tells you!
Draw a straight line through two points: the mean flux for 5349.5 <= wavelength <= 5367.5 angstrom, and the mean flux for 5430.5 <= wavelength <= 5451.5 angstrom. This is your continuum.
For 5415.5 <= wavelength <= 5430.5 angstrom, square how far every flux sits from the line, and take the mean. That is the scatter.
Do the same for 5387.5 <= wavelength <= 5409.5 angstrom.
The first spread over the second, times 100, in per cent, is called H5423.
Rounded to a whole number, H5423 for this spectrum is 108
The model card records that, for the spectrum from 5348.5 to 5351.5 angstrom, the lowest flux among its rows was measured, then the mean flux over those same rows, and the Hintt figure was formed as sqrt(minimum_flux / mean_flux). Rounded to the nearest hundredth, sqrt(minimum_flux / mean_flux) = 0.99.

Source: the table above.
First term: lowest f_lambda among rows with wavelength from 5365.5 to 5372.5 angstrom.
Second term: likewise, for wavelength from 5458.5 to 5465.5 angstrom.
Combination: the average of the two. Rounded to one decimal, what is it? 6.0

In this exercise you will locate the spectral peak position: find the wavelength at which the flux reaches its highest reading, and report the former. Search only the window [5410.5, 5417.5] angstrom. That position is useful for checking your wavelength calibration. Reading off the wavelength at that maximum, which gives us 5417 angstrom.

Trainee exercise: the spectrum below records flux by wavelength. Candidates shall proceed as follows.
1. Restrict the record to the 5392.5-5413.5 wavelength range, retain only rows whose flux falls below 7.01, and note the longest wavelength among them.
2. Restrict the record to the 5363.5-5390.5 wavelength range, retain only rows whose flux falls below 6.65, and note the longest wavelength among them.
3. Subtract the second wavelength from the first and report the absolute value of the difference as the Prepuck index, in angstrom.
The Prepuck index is 22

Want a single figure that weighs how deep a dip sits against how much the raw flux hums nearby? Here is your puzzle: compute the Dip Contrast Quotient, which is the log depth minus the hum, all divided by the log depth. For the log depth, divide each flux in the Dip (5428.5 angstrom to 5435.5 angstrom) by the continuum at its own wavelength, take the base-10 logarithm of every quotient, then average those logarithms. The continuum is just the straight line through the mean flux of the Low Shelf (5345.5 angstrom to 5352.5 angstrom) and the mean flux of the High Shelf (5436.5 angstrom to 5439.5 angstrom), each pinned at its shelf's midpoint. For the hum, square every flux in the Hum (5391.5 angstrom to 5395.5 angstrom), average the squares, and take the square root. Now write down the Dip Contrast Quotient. 124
